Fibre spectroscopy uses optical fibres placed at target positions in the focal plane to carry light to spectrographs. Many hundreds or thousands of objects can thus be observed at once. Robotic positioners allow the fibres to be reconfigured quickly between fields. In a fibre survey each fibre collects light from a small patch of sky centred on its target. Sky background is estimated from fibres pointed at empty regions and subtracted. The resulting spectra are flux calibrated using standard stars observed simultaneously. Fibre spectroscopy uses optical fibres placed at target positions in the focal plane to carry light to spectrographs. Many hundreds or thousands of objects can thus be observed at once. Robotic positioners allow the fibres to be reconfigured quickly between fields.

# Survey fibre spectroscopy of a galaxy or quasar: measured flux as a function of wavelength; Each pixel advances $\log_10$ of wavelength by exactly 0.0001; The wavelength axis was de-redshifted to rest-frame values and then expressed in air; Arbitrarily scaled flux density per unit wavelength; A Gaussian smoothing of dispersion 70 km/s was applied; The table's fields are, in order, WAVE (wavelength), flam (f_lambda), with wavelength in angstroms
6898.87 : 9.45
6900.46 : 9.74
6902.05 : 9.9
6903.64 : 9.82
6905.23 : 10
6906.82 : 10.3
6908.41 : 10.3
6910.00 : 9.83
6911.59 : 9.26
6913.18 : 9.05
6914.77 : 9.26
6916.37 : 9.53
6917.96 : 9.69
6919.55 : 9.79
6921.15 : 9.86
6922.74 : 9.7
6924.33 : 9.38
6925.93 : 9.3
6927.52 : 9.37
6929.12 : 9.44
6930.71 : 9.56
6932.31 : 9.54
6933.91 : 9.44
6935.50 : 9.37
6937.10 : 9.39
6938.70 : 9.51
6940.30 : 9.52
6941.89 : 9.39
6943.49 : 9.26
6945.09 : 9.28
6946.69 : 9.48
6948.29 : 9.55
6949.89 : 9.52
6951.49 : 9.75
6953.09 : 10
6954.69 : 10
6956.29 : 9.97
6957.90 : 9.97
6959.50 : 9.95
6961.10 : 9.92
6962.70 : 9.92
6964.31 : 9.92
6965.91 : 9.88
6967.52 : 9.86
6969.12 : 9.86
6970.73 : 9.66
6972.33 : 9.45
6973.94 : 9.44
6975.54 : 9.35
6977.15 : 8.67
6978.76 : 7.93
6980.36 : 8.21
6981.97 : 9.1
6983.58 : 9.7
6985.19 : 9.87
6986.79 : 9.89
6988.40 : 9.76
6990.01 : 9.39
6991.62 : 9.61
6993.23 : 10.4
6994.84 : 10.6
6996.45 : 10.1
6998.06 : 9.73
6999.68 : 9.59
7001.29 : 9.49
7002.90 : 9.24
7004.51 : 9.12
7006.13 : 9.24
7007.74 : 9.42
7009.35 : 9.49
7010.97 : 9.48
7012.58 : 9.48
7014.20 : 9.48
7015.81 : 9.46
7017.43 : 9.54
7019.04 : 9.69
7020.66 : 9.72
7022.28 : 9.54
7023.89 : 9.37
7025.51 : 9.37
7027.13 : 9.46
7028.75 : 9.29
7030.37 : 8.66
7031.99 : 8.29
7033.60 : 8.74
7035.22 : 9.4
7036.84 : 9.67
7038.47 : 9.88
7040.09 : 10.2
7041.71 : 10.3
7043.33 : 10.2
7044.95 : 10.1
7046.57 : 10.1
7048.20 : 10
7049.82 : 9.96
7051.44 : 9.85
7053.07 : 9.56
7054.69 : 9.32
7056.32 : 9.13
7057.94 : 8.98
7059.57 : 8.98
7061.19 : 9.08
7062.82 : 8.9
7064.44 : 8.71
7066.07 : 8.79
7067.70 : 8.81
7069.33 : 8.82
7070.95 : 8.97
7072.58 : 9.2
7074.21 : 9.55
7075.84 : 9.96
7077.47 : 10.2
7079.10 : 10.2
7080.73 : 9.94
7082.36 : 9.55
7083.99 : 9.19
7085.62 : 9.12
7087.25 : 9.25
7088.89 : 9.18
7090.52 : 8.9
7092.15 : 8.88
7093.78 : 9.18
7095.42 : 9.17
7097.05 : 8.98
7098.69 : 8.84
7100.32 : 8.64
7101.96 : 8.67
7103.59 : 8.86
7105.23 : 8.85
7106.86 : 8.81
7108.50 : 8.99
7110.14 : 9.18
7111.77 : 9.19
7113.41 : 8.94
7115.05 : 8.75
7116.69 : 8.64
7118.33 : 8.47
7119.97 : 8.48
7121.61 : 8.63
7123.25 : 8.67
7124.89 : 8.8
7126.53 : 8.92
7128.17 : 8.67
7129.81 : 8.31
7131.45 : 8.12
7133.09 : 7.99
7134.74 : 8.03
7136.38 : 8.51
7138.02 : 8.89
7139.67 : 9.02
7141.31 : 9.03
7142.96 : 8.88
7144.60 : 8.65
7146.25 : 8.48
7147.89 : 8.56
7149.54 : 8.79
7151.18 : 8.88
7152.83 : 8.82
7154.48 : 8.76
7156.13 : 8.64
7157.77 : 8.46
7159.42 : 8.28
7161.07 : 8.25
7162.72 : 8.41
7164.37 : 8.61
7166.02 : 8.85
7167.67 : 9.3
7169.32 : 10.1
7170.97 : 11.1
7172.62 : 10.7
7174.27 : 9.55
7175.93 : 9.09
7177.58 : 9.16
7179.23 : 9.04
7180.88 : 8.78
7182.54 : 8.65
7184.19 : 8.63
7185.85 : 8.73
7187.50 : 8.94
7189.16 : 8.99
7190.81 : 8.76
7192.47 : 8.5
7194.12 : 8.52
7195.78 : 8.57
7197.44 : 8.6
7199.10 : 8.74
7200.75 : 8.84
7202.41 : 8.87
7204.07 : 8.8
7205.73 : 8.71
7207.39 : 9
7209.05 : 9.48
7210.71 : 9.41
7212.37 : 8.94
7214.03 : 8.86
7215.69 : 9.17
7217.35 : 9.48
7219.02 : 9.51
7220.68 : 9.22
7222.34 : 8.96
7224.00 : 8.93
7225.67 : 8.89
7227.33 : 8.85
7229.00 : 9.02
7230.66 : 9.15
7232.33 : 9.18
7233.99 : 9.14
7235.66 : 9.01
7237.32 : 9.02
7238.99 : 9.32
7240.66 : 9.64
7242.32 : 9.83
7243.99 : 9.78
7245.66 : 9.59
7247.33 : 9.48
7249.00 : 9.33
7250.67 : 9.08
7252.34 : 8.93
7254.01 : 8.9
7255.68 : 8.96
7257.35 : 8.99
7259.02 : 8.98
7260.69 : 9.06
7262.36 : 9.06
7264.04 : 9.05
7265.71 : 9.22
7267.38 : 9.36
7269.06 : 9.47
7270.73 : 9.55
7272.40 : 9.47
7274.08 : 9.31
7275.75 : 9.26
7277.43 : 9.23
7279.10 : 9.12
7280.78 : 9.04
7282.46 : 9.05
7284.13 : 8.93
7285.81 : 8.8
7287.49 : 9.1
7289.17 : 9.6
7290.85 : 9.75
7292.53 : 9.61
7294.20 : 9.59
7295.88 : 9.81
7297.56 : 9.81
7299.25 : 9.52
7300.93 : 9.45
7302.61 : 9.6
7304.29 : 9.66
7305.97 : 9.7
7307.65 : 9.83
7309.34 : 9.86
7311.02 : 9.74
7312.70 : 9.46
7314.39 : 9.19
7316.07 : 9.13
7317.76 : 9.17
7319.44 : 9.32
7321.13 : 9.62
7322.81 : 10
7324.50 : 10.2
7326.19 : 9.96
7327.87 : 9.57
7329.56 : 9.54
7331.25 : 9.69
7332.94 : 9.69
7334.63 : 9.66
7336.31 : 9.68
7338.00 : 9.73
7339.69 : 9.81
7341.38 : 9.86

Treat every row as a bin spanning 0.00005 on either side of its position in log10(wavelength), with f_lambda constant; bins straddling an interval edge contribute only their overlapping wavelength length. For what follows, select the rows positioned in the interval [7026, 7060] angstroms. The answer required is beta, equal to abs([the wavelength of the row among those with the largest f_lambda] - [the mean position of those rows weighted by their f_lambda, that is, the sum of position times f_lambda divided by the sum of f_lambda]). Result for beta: 1.7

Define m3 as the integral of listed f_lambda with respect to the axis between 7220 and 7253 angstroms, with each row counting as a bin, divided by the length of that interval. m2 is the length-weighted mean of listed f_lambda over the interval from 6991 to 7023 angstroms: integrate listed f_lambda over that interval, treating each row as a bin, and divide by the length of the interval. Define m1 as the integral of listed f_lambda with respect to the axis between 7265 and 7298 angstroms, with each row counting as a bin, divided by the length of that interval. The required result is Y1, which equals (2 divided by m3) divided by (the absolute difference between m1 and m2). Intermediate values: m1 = 9.4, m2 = 9.62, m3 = 9.22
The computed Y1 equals 0.8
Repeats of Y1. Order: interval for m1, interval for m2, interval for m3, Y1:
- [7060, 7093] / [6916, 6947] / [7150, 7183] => 1.0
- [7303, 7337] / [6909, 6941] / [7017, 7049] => 1.5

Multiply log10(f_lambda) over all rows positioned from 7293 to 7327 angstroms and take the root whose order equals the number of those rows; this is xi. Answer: 0.983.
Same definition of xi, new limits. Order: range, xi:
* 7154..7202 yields 0.950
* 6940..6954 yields 0.979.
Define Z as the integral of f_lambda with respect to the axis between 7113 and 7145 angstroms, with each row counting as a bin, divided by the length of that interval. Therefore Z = 8.6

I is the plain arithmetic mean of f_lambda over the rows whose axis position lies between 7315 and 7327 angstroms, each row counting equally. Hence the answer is 9.6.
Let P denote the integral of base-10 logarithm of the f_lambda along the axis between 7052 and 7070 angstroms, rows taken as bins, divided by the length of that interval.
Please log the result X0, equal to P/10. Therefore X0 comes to 0.0955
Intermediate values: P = 0.955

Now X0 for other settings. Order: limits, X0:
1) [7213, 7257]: 0.0963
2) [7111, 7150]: 0.0936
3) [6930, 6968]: 0.0985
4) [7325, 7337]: 0.0987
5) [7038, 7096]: 0.0975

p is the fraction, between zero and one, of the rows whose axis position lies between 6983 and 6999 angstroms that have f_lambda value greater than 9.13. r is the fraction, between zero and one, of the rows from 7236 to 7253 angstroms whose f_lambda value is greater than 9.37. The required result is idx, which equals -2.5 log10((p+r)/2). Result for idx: 0.3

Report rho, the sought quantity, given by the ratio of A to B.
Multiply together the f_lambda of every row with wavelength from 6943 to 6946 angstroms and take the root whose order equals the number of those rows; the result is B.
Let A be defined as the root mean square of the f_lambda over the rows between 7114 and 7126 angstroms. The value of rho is 0.93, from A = 8.6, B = 9.27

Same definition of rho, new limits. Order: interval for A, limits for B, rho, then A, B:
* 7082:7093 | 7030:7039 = 1.01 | 9.2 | 9.09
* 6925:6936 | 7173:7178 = 1.02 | 9.4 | 9.26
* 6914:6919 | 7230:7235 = 1.04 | 9.5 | 9.16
